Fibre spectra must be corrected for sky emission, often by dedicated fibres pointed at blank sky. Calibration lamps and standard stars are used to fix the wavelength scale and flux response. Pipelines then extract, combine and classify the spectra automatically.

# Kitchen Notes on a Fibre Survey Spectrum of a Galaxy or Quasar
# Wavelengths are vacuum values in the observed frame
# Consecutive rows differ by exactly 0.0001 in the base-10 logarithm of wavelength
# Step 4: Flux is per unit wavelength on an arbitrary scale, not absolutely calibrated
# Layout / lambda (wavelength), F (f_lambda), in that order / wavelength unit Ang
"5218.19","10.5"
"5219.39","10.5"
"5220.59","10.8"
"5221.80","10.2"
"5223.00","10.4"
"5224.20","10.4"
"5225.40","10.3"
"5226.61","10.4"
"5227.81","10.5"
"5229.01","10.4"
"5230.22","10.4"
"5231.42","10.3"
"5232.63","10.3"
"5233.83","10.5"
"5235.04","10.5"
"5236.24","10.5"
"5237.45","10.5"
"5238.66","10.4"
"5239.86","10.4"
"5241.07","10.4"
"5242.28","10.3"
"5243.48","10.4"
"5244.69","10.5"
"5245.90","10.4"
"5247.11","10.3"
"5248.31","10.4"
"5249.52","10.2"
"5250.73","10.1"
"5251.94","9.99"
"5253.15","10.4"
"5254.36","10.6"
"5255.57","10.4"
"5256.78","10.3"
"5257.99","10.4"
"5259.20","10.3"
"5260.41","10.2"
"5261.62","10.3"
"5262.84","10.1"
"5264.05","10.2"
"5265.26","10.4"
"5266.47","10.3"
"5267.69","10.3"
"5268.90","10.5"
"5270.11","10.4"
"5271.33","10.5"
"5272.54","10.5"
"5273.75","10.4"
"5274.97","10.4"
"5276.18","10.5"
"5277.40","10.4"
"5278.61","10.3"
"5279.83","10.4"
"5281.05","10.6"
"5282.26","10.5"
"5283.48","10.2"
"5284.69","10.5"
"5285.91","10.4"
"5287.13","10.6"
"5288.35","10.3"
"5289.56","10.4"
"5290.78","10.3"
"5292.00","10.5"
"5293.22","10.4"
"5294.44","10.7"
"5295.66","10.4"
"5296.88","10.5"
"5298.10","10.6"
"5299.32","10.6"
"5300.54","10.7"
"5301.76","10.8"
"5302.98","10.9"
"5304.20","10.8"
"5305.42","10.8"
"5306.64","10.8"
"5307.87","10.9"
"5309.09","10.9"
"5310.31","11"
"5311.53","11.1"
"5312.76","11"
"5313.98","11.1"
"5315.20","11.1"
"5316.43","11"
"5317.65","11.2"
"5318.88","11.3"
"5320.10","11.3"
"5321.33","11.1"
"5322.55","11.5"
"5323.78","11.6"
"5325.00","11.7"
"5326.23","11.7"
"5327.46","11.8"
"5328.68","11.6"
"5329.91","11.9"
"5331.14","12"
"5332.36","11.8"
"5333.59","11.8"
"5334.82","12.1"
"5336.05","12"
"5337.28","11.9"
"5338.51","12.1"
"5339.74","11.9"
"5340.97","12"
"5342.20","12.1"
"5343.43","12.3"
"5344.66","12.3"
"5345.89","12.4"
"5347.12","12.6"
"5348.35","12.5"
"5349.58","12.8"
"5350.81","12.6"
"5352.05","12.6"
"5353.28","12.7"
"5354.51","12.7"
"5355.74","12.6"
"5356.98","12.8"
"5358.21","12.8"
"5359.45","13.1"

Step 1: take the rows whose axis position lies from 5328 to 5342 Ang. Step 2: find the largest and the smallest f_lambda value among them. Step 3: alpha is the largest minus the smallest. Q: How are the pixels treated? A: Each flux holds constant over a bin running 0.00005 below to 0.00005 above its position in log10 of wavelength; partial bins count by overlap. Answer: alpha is 0.50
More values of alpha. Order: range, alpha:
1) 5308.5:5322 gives 0.40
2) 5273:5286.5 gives 0.40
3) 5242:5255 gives 0.61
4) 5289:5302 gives 0.50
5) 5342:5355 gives 0.70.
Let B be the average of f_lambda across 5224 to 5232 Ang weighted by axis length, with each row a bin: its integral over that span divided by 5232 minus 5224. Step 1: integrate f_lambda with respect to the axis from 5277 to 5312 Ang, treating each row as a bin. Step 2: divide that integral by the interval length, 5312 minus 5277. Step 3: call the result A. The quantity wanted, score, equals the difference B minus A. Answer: -0.2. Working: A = 10.6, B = 10.4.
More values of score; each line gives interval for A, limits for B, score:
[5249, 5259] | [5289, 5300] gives 0.2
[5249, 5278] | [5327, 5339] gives 1.6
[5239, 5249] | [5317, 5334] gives 1.2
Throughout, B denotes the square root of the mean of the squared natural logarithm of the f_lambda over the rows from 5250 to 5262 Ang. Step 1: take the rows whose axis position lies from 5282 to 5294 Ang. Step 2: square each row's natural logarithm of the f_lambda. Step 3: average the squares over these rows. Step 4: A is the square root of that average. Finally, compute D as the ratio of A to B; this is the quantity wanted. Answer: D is 1.00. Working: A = 2.34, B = 2.33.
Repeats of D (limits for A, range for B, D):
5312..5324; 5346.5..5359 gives 0.95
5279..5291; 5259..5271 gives 1.00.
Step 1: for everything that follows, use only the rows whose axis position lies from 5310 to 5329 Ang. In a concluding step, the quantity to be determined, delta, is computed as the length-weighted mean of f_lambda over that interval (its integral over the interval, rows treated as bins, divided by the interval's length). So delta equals 11.3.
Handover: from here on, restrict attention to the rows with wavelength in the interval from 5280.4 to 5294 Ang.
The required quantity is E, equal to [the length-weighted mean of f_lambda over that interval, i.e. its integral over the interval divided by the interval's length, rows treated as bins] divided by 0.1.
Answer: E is 104.3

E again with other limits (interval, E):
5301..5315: 109.3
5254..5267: 103.1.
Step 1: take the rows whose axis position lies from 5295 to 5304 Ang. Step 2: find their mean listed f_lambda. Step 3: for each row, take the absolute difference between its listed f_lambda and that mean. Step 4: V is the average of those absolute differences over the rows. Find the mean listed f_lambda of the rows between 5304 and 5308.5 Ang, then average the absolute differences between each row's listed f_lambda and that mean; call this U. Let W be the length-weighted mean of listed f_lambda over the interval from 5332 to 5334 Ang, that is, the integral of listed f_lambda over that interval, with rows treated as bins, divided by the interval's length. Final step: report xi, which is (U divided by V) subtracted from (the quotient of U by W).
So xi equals -0.3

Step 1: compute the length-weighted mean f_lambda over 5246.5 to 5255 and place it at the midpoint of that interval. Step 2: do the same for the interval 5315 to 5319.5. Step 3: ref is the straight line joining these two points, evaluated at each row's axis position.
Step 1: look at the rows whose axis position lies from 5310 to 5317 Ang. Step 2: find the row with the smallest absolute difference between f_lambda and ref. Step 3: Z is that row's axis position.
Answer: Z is 5313.98 Ang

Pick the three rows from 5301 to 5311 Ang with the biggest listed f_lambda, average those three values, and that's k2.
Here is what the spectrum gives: 10.9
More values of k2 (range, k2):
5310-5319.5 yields 11.2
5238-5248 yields 10.4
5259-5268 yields 10.3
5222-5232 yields 10.4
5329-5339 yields 12.1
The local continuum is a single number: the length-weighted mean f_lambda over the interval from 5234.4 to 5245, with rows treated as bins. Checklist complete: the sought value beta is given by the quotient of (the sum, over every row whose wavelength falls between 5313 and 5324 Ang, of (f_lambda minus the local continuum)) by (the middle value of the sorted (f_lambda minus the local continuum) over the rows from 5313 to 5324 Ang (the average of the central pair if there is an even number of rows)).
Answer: 9.5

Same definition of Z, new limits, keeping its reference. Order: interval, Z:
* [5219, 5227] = 5221.80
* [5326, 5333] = 5328.68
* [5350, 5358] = 5355.74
